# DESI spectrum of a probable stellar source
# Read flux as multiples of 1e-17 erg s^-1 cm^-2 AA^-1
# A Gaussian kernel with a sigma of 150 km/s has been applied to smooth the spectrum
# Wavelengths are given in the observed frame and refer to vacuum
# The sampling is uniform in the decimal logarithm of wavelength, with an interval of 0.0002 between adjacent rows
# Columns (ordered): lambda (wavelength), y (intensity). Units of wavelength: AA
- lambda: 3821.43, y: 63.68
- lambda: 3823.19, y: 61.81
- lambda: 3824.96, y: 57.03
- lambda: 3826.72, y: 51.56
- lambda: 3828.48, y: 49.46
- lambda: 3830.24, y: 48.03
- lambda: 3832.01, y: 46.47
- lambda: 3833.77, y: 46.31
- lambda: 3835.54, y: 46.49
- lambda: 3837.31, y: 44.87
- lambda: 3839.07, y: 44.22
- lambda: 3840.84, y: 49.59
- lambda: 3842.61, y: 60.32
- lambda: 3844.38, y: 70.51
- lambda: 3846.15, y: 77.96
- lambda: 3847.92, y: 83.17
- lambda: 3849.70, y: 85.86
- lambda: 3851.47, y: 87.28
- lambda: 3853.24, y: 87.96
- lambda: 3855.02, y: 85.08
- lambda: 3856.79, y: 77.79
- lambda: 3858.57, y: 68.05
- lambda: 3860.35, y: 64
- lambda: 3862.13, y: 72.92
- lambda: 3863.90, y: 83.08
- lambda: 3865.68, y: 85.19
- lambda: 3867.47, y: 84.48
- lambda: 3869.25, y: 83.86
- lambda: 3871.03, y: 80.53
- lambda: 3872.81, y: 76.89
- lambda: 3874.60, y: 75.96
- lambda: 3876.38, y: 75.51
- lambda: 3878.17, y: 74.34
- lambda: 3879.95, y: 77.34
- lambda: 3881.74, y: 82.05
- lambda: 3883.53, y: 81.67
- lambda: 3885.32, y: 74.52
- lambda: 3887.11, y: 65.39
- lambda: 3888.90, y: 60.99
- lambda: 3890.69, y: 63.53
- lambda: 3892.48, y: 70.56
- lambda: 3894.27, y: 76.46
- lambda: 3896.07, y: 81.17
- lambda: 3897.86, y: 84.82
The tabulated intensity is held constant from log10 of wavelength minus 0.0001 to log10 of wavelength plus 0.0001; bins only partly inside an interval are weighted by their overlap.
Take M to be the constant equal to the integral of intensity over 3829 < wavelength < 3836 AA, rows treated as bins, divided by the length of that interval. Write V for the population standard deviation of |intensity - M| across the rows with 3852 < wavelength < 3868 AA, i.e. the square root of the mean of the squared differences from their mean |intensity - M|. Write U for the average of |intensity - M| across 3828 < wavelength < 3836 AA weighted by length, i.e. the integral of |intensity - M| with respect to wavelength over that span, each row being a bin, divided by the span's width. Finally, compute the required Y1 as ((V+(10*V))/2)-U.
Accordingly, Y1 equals 43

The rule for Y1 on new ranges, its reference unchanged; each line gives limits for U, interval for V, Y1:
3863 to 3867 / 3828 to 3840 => -32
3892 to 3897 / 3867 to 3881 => -10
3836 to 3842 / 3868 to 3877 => 15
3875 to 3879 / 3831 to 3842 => -23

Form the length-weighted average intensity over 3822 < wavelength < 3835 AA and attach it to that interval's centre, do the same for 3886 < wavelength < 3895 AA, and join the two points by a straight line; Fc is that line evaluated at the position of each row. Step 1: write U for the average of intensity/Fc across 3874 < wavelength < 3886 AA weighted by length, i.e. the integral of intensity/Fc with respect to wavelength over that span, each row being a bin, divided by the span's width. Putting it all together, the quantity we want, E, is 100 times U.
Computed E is 120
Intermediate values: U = 1.20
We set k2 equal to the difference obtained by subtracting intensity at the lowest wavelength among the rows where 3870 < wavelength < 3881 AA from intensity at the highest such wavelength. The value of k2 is -3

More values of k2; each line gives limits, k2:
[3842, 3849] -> 23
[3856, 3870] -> 6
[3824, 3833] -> -11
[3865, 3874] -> -8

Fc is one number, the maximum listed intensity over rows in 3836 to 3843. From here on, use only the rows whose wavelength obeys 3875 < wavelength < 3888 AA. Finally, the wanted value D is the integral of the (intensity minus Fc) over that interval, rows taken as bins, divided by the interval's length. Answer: 16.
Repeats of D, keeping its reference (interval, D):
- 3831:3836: -14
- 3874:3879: 15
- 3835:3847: -4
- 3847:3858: 24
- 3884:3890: 8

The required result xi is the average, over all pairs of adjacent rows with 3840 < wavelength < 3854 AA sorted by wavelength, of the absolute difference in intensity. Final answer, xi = 5.5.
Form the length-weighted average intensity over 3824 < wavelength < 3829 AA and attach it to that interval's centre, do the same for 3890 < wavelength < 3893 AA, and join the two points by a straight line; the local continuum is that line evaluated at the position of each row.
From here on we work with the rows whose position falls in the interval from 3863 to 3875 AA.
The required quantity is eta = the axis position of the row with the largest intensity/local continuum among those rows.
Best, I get 3865.68 AA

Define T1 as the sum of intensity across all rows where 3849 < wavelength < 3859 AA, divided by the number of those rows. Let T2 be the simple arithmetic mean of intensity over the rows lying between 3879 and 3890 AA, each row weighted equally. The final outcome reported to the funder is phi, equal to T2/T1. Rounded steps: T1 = 82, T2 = 74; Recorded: 0.9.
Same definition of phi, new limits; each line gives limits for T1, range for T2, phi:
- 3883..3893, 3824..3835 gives 0.7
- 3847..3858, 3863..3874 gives 1.0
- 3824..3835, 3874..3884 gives 1.6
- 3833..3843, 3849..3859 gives 1.7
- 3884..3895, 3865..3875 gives 1.2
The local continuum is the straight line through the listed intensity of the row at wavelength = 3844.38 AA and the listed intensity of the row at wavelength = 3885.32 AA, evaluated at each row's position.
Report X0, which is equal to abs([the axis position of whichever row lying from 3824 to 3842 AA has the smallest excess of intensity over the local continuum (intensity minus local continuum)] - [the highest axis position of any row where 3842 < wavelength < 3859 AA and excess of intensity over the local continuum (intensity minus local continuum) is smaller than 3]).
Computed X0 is 19.5 AA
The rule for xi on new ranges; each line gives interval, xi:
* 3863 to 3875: 1.9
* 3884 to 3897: 5.6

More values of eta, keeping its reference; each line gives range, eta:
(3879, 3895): 3881.74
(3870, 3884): 3871.03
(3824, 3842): 3824.96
